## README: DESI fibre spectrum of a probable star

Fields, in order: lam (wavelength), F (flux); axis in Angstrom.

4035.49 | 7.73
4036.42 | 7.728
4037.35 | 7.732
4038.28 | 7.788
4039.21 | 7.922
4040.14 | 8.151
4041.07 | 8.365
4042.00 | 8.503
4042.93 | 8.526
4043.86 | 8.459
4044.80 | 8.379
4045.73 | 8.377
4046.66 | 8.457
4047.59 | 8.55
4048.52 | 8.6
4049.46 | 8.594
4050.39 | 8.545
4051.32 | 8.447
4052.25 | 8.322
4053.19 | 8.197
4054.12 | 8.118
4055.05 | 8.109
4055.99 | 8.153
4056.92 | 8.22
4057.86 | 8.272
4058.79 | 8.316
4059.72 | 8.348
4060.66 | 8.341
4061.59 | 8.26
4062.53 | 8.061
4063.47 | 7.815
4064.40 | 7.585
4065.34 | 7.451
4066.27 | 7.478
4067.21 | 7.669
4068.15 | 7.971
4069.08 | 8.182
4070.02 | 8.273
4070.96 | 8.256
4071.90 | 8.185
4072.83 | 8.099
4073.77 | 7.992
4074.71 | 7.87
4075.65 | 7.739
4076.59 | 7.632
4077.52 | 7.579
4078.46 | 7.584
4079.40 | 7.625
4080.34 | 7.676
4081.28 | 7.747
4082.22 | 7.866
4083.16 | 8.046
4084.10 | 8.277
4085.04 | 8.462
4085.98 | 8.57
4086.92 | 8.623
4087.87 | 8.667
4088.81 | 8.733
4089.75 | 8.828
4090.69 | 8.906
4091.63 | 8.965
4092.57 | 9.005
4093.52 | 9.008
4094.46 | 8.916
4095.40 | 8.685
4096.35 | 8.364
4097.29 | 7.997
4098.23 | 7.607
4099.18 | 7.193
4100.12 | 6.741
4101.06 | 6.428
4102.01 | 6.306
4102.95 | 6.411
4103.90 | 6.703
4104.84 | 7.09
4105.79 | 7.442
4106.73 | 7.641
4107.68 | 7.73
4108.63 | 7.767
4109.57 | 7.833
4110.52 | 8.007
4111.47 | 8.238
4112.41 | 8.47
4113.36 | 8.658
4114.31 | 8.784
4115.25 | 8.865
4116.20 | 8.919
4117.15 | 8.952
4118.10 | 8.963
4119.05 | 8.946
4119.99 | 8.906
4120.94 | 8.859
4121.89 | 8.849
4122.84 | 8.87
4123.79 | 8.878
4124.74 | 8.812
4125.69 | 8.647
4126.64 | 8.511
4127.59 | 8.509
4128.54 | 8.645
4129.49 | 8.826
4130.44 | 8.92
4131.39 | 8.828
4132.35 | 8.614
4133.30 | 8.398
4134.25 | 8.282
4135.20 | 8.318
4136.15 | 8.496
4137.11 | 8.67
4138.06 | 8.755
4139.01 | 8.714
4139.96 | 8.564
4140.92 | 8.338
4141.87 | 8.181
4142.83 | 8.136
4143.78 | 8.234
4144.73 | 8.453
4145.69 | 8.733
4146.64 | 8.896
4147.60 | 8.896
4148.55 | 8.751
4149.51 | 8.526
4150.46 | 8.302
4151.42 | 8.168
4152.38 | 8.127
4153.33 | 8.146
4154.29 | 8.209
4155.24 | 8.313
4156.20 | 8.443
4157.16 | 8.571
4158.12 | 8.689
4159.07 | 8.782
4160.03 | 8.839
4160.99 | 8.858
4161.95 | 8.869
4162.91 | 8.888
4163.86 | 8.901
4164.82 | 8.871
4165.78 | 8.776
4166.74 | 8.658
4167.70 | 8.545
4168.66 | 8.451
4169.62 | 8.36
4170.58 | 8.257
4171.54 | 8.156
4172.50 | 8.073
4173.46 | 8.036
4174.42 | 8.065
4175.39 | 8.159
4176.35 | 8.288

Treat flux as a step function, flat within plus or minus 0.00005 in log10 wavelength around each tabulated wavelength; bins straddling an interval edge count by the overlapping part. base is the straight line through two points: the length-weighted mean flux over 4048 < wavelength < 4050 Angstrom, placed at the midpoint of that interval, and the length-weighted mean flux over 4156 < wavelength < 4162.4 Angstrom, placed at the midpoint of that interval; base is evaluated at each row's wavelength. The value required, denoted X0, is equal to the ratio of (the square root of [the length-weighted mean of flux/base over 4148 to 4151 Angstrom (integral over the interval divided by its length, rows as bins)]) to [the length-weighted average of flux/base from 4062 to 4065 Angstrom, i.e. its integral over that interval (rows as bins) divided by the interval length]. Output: 1.09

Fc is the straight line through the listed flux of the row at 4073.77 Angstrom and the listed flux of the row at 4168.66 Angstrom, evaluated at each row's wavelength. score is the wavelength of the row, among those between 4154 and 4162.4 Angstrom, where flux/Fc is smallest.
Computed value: 4154.29 Angstrom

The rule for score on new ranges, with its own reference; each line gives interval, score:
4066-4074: 4066.27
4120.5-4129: 4127.59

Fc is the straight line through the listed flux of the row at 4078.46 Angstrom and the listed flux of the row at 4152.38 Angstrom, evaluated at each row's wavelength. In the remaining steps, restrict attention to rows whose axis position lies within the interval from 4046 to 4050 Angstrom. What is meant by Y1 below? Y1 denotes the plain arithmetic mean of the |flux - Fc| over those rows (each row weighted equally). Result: 1.2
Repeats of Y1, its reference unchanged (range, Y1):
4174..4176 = 0.2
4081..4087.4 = 0.6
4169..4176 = 0.1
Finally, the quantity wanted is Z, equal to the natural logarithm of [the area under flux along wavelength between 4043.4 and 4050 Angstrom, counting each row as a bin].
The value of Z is 4.02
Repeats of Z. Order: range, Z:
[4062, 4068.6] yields 3.93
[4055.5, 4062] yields 3.98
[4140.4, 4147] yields 4.02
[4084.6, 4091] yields 4.02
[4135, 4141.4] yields 4.00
